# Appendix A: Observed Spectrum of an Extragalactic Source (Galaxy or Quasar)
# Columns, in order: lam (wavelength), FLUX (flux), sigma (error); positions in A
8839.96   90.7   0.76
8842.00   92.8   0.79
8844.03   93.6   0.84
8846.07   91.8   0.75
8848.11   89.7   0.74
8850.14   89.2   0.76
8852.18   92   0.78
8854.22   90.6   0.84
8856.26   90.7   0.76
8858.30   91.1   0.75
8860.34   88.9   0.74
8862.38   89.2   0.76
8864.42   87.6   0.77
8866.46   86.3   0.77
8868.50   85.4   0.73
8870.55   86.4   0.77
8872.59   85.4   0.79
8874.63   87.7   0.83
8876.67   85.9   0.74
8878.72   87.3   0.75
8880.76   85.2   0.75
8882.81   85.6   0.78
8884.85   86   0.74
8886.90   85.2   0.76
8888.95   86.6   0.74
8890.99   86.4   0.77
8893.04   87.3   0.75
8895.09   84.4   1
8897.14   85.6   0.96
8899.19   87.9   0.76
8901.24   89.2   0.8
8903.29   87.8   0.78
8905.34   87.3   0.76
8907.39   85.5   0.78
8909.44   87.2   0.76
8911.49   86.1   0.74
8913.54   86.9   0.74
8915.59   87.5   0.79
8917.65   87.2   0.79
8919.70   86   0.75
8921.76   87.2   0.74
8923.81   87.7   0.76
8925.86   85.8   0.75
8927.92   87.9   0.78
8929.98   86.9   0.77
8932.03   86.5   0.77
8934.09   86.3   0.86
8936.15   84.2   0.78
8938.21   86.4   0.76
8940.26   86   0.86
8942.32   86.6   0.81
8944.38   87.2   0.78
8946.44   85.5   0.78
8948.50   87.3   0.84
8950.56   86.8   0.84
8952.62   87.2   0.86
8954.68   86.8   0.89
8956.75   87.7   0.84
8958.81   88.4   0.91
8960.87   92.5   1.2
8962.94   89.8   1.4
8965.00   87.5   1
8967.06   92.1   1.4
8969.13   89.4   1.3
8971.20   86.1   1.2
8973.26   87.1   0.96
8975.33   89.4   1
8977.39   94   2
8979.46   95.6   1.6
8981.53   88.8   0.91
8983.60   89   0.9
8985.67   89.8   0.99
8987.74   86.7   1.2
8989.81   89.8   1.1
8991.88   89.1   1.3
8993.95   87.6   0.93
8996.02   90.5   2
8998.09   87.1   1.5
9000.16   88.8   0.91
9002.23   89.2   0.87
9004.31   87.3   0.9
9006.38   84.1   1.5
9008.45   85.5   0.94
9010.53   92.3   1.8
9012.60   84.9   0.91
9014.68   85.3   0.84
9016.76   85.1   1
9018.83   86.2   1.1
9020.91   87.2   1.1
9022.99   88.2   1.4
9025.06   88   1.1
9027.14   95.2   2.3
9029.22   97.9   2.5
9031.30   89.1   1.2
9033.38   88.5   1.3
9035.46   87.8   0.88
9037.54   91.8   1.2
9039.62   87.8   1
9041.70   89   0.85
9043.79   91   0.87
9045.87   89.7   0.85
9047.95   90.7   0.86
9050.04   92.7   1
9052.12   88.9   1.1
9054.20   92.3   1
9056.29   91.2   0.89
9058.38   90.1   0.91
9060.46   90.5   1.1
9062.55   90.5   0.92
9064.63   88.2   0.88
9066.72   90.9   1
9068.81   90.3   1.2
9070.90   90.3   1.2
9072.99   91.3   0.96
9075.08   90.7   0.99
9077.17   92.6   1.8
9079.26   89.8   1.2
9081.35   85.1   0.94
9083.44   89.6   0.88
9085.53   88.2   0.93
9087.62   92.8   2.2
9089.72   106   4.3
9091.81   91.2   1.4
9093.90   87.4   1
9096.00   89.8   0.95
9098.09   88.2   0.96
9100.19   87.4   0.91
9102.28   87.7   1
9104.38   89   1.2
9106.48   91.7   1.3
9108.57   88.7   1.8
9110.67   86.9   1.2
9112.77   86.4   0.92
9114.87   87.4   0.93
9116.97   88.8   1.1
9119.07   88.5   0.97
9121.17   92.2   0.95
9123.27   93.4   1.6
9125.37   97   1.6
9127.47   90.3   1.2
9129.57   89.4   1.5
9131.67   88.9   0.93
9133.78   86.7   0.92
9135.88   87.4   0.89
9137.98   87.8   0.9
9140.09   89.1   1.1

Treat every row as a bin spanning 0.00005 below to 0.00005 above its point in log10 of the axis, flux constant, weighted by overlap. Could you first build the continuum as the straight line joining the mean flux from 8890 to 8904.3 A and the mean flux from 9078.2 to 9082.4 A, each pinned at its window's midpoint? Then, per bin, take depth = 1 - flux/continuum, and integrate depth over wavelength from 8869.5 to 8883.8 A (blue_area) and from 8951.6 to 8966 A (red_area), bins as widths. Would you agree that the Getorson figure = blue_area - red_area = 0.3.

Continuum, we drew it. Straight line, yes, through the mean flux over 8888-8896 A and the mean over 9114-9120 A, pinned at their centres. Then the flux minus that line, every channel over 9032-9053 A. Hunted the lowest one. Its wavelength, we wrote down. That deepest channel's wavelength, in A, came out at 9039.62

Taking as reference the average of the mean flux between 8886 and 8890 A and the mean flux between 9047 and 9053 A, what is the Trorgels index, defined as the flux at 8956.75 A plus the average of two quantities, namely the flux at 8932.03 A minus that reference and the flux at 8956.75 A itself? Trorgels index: 131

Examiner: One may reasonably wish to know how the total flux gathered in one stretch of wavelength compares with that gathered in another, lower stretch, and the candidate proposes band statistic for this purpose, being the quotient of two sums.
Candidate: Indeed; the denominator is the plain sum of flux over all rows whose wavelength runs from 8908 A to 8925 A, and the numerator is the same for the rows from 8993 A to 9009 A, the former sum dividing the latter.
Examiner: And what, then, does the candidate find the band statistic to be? 1.006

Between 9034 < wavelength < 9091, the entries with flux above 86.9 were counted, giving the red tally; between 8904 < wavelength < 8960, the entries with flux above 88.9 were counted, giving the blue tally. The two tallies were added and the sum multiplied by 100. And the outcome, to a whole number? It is 2600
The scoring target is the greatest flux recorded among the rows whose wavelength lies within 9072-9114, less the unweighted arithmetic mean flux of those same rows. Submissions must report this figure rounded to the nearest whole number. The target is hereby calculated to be 16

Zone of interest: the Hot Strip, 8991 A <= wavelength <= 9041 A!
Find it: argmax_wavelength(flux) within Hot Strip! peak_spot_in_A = 9029.22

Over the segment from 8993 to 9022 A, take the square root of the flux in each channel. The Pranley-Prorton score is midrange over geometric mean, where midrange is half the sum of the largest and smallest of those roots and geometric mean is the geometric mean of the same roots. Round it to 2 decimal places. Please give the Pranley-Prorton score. 1.01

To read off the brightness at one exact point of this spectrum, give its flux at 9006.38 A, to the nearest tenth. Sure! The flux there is 84.1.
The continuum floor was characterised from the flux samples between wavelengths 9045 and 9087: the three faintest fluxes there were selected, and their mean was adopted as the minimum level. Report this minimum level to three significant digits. 87.2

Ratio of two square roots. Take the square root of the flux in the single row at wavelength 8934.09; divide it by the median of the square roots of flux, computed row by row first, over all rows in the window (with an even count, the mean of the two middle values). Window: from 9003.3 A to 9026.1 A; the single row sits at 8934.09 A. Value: 1.00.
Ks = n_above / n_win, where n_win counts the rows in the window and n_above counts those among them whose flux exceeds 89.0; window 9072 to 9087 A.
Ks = 0.71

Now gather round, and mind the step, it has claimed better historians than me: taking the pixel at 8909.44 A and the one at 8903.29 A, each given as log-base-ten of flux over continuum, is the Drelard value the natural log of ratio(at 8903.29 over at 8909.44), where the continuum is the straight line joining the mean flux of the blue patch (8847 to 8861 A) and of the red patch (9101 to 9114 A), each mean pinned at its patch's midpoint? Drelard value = -0.23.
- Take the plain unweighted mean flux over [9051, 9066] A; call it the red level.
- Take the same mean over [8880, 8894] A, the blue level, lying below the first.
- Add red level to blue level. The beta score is 176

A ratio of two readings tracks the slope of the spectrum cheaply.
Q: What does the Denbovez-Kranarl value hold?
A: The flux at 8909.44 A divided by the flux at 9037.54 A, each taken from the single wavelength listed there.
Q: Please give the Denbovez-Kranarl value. 0.95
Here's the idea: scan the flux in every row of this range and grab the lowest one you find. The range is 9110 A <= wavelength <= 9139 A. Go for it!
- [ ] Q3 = 86.4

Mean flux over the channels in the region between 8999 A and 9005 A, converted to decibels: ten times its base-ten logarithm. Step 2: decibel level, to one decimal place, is 19.5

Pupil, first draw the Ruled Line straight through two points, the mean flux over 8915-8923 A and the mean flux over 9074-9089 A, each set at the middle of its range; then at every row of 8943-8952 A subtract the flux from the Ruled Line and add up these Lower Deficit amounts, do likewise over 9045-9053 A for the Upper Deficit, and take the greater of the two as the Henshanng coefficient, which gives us 3.1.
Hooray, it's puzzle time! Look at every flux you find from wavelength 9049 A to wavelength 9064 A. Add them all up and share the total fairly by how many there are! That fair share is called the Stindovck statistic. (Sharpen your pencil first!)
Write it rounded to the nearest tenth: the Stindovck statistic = 90.9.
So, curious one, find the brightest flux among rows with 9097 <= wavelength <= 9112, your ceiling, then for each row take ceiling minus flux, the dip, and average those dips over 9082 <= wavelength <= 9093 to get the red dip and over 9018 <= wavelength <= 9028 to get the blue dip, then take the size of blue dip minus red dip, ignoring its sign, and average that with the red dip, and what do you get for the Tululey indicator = 1.4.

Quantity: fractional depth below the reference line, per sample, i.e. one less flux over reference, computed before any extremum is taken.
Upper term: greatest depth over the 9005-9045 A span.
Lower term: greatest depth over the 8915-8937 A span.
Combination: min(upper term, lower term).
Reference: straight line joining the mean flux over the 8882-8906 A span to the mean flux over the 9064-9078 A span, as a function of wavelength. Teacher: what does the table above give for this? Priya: 0.038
